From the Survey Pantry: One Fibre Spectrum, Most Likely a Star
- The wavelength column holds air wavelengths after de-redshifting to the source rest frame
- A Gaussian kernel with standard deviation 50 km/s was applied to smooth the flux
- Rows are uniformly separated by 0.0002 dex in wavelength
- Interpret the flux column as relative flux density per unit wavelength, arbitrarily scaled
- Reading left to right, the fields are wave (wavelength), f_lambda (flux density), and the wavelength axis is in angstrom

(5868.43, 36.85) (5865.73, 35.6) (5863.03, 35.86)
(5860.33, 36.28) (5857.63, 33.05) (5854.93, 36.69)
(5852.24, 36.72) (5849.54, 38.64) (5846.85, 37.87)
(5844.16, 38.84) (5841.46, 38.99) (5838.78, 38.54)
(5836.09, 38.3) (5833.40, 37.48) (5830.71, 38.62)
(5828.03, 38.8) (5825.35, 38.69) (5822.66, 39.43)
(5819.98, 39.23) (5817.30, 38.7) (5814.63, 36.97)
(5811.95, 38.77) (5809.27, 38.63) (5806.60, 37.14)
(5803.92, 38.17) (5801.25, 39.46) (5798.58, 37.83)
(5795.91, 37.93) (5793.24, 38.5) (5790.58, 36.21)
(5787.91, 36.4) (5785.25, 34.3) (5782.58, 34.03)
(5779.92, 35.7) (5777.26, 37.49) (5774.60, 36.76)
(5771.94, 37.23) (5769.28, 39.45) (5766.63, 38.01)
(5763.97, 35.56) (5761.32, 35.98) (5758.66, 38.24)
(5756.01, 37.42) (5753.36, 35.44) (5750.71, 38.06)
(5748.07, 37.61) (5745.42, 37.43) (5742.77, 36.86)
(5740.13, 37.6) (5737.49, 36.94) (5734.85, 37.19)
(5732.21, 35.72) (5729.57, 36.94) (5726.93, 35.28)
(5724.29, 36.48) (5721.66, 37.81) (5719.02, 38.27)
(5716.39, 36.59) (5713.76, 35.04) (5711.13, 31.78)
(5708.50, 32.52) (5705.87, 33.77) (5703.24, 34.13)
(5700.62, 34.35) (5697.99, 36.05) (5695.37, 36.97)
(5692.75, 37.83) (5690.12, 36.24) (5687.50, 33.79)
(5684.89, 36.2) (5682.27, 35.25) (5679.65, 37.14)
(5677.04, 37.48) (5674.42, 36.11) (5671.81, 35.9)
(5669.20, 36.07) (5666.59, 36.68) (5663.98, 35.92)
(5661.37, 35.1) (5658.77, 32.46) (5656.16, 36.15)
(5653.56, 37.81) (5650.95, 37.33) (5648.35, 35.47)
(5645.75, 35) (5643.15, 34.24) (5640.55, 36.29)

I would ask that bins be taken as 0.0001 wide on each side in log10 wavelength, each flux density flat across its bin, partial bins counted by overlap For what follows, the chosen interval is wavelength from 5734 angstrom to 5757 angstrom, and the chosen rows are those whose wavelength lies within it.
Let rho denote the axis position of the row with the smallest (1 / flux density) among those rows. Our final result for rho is 5750.71 angstrom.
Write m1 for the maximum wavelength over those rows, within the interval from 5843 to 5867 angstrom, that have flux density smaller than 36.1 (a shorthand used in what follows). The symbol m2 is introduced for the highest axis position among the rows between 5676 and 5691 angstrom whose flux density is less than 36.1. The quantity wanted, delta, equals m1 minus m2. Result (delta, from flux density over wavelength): 178.2 angstrom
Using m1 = 5865.73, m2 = 5687.50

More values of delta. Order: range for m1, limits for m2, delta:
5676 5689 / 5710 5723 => -26.3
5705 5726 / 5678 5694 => 26.3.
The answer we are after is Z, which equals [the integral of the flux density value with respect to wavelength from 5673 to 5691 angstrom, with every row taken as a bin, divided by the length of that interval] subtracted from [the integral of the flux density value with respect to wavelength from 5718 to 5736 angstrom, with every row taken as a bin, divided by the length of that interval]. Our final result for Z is 0.7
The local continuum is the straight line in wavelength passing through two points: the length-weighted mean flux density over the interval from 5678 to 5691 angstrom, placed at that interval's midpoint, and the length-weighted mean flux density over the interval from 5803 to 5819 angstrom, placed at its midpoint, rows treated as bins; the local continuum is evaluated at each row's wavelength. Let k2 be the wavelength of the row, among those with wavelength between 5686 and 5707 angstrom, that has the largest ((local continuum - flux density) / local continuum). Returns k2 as 5705.87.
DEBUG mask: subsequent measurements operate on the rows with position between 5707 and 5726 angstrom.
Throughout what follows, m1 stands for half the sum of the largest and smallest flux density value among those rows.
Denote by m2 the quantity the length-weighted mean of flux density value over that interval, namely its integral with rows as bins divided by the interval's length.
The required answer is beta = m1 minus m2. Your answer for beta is -0.45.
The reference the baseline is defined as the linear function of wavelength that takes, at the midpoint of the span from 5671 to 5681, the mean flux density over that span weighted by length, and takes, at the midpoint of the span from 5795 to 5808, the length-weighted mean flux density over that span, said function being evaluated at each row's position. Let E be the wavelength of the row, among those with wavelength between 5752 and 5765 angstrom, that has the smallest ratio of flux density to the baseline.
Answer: 5753.36 angstrom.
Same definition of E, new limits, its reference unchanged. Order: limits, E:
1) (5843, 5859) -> 5857.63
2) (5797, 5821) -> 5814.63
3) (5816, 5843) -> 5833.40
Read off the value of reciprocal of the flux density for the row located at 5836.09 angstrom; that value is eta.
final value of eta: 0.0261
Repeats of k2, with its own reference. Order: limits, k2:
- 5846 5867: 5857.63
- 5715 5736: 5726.93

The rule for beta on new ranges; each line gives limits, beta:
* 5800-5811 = -0.04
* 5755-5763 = -0.01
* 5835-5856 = -0.26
